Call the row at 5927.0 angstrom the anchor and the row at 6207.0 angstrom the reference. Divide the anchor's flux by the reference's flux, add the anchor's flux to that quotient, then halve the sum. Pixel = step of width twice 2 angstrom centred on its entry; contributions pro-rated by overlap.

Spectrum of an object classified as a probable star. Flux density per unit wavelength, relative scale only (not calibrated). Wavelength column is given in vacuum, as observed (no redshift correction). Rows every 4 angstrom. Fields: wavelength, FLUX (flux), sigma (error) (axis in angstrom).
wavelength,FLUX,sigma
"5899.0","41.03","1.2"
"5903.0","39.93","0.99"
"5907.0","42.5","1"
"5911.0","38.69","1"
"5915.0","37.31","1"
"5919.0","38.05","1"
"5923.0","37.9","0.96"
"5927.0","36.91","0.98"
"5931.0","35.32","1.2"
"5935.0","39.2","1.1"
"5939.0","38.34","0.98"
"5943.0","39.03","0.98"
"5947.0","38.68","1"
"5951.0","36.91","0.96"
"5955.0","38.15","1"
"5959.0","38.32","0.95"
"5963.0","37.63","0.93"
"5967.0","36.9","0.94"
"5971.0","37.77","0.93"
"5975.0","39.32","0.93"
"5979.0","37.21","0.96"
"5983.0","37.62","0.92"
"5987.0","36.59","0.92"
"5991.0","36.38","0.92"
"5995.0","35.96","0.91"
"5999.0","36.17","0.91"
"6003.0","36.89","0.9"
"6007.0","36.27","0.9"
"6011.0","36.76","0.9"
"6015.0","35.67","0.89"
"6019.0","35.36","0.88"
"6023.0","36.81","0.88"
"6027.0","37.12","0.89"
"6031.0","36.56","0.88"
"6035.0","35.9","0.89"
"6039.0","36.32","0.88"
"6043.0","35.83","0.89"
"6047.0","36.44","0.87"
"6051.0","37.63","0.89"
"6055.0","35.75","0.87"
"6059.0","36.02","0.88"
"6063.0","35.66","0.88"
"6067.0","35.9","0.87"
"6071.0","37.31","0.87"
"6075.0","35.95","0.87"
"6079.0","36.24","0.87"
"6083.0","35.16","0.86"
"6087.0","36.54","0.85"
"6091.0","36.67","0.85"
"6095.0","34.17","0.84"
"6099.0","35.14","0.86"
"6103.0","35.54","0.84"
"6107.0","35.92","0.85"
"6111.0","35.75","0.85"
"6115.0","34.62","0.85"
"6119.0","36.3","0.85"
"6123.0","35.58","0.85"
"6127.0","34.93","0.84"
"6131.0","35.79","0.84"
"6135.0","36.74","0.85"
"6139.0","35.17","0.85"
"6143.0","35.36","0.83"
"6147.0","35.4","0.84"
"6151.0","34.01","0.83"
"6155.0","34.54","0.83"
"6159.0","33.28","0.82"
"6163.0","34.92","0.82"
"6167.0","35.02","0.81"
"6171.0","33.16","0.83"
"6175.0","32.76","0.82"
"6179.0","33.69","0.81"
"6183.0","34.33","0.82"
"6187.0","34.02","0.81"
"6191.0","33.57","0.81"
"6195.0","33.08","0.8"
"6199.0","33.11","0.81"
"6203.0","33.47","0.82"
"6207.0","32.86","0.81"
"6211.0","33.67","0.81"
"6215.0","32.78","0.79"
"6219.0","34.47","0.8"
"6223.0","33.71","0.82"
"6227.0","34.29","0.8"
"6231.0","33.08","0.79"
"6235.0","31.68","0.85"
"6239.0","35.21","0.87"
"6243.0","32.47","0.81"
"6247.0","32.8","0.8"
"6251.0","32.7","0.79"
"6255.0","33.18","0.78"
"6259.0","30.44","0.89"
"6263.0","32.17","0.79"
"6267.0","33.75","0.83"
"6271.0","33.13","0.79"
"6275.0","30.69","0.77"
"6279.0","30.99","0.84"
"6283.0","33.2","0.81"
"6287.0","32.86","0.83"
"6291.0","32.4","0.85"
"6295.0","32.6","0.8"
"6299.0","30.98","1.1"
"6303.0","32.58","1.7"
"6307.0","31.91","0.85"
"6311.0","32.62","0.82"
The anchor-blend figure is 19.0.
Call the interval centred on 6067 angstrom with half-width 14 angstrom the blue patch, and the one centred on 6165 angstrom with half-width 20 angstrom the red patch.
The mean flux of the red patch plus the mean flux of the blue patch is 70.2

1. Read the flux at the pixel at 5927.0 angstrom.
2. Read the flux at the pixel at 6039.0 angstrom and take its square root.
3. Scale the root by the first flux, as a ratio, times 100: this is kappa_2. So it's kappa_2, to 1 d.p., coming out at 16.3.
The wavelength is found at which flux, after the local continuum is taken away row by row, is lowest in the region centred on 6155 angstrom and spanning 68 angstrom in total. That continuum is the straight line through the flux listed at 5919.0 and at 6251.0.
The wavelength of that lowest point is 6175.0 angstrom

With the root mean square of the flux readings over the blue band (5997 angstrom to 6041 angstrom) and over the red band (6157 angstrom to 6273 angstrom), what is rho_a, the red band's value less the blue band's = -3.0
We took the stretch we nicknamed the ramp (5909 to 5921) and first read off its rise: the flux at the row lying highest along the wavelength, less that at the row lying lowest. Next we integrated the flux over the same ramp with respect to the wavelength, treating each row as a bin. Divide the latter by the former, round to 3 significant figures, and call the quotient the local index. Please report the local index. -713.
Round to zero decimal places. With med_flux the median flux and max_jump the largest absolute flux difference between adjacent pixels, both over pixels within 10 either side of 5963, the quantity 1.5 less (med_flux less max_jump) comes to -35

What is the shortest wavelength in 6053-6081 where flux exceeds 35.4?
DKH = 6055.0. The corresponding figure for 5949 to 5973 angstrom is 5951.0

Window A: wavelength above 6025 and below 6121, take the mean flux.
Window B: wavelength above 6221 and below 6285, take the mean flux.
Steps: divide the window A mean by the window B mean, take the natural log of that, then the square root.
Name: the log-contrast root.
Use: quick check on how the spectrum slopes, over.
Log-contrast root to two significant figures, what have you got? 0.31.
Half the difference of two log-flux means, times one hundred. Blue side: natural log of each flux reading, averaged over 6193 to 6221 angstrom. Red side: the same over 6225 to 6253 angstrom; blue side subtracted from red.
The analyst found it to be -0.3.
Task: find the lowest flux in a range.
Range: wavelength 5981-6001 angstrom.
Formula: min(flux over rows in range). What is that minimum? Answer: 35.96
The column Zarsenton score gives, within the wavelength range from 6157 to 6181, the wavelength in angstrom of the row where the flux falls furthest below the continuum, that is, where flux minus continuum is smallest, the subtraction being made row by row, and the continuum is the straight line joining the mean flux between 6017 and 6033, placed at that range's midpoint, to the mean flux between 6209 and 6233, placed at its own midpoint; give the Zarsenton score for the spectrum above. 6175.0 angstrom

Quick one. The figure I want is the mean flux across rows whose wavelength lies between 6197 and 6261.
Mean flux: 33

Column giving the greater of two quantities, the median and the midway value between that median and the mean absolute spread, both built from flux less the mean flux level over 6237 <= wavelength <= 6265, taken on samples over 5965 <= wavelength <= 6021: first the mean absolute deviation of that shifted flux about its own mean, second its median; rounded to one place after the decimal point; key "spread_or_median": 4.0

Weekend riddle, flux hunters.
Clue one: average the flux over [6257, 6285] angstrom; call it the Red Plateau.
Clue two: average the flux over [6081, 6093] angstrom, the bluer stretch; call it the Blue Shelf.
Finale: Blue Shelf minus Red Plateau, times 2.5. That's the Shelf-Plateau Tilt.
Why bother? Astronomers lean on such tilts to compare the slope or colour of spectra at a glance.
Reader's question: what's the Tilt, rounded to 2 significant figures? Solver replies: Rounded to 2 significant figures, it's 10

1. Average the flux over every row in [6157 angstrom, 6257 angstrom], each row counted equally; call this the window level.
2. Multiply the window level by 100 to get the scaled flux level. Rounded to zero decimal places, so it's 3349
